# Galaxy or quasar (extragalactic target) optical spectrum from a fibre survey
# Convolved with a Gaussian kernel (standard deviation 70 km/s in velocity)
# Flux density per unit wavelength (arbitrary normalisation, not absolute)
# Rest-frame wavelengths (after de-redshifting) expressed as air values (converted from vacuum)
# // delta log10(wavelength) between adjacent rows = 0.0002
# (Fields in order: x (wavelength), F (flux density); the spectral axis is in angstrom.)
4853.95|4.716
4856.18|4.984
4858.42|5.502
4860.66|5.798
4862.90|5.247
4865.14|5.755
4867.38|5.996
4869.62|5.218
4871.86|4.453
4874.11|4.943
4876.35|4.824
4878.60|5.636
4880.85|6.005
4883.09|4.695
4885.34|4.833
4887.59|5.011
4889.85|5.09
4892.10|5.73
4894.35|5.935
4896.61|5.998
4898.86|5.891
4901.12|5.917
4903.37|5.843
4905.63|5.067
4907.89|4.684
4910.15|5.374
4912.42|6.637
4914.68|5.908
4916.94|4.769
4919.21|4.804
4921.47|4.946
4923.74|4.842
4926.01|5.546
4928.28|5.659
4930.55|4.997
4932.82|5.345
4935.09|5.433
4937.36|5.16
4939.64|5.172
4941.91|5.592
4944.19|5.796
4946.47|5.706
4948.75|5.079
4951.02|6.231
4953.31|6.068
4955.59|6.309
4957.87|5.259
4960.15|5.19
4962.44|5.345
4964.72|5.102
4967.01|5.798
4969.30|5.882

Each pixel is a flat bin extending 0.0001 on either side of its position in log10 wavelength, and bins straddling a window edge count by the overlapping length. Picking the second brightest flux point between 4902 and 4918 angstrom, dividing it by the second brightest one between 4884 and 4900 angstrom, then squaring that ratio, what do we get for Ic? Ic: 0.99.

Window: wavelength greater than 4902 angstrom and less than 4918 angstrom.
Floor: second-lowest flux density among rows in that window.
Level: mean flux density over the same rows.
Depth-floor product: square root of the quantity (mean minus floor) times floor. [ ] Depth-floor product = 1.8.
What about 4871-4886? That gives 1.3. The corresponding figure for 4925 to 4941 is 0.9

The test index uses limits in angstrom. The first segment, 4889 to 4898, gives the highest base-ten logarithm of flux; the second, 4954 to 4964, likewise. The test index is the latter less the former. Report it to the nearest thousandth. 0.022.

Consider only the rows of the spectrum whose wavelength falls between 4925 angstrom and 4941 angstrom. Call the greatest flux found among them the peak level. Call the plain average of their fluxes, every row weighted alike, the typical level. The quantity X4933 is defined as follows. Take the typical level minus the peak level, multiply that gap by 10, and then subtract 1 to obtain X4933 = -4.3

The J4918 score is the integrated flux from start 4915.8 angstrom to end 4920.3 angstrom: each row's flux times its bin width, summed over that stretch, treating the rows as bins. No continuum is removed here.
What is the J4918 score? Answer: 22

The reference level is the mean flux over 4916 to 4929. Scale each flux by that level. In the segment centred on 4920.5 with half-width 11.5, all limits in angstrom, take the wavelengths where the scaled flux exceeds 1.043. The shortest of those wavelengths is 4910.15 angstrom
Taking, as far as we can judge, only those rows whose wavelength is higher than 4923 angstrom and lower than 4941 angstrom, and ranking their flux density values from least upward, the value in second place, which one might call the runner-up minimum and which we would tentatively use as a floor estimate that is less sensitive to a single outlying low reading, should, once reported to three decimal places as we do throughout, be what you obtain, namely 4.997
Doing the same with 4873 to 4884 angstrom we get 4.824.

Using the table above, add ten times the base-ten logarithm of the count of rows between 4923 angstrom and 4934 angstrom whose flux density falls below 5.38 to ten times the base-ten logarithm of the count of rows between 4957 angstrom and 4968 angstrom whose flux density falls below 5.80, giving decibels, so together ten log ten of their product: 12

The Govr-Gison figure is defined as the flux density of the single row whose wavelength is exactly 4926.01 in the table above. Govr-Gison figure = 5.546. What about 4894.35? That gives 5.935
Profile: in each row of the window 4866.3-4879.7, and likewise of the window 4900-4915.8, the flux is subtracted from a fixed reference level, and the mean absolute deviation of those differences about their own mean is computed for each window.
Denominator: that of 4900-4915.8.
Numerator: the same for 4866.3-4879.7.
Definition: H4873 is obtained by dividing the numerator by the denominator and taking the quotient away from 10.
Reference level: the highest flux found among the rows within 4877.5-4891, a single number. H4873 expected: 9.13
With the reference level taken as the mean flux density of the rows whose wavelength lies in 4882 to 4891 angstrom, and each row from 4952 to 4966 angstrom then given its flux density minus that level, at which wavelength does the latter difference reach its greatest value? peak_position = 4955.59 angstrom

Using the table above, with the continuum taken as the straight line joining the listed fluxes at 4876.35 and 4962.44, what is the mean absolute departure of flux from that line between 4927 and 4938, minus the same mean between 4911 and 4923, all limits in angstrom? -0.4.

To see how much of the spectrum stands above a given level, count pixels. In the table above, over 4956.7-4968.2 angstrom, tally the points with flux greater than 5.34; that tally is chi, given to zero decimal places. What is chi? 2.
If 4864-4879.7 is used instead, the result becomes 3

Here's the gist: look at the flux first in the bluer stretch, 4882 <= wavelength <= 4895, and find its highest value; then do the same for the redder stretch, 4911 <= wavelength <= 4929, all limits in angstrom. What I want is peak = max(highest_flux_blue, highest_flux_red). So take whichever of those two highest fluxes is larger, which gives 6.6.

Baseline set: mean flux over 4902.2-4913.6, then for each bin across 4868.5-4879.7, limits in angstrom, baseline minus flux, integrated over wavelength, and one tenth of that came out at 0.57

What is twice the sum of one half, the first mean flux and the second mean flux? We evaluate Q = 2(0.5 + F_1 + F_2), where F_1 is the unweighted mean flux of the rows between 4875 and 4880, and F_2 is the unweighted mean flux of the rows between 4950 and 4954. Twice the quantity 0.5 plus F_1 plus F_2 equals 23.8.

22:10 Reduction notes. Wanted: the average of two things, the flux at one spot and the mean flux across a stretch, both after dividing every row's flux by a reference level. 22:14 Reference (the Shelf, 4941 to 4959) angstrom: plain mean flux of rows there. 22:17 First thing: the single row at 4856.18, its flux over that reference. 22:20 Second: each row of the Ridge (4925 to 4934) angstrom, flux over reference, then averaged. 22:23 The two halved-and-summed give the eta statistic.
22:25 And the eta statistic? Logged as 0.901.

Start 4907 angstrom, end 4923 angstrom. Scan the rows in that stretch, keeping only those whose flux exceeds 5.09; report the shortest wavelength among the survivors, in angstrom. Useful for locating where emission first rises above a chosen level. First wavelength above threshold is 4910.15 angstrom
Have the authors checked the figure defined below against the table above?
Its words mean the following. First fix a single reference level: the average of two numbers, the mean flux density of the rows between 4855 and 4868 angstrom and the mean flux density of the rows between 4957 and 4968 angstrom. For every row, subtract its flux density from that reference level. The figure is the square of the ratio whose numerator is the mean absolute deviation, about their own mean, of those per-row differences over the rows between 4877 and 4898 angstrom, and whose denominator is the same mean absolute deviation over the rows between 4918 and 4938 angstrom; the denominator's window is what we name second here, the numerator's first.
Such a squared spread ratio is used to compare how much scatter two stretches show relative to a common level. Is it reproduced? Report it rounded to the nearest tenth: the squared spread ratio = 3.1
